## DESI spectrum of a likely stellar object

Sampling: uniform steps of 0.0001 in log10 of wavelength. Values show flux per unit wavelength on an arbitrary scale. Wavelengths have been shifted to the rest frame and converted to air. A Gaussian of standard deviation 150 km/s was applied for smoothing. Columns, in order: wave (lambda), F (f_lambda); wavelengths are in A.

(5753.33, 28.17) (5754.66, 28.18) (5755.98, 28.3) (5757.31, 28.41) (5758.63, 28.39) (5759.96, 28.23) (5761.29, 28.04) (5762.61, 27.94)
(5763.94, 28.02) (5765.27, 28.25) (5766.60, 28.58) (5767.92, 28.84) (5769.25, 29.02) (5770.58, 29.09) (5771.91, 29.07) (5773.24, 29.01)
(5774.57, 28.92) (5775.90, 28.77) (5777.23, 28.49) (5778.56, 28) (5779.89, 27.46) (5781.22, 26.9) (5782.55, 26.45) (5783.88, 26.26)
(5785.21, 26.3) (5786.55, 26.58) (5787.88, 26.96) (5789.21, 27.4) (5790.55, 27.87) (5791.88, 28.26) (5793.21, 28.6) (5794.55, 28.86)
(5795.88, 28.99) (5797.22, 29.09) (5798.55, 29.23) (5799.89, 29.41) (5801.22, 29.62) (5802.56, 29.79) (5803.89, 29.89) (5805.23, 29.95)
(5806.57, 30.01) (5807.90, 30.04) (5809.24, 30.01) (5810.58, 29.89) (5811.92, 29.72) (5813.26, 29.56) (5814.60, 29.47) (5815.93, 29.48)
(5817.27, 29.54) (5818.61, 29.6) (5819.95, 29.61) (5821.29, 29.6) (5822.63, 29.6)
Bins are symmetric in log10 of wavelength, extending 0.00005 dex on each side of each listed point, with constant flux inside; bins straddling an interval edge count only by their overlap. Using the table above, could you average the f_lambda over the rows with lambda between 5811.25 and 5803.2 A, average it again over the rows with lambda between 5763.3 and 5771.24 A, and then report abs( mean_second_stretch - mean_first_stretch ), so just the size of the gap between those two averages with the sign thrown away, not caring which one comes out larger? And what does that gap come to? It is 1.3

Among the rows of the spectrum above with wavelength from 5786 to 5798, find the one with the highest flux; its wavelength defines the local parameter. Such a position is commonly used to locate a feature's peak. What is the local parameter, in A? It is 5797.22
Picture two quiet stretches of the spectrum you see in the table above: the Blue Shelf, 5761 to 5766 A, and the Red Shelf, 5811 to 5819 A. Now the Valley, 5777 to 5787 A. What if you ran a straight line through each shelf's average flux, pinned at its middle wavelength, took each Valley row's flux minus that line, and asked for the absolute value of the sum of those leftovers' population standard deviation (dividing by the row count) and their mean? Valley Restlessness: 0.7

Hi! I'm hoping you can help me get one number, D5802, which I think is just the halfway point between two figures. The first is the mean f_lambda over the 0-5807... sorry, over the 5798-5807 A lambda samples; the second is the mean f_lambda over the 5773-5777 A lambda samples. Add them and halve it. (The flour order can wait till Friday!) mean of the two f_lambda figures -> 29.3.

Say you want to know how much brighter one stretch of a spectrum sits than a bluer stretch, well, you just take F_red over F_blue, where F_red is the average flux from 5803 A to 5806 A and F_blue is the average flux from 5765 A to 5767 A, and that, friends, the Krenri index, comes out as 1.05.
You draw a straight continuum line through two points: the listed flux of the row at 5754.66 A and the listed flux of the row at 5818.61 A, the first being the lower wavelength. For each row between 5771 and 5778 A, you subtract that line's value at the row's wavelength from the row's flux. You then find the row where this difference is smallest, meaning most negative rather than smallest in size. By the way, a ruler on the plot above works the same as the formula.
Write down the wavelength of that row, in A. 5777.23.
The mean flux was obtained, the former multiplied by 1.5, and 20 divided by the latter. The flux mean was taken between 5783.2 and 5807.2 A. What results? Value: 0.468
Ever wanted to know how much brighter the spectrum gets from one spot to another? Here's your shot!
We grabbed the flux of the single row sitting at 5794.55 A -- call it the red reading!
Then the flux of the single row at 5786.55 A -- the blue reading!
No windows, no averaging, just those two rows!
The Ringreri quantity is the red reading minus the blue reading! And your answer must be 2.3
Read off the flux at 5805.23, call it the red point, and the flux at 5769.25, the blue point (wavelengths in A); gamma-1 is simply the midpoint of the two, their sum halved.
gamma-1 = 29.5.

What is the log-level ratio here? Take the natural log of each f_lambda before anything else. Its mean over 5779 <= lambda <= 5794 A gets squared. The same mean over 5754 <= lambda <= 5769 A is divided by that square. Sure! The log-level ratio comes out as 0.307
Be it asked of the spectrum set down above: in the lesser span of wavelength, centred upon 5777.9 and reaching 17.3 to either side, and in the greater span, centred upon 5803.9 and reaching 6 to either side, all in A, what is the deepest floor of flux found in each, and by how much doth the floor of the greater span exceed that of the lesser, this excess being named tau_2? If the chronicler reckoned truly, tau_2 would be 3.0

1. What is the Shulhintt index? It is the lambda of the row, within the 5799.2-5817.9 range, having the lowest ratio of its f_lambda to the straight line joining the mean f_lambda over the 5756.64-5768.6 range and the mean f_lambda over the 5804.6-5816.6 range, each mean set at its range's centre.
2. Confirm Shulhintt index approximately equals 5815.93 A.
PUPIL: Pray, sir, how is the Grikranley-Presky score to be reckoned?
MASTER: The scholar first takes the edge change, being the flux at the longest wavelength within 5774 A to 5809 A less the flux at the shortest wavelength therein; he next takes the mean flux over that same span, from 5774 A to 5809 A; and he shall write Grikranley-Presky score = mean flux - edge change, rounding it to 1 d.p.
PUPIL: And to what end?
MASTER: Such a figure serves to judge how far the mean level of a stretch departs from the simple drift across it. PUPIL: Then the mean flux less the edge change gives 27.3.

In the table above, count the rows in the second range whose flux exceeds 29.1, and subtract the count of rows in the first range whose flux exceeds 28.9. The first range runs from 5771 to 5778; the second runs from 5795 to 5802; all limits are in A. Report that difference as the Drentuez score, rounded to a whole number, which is 0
